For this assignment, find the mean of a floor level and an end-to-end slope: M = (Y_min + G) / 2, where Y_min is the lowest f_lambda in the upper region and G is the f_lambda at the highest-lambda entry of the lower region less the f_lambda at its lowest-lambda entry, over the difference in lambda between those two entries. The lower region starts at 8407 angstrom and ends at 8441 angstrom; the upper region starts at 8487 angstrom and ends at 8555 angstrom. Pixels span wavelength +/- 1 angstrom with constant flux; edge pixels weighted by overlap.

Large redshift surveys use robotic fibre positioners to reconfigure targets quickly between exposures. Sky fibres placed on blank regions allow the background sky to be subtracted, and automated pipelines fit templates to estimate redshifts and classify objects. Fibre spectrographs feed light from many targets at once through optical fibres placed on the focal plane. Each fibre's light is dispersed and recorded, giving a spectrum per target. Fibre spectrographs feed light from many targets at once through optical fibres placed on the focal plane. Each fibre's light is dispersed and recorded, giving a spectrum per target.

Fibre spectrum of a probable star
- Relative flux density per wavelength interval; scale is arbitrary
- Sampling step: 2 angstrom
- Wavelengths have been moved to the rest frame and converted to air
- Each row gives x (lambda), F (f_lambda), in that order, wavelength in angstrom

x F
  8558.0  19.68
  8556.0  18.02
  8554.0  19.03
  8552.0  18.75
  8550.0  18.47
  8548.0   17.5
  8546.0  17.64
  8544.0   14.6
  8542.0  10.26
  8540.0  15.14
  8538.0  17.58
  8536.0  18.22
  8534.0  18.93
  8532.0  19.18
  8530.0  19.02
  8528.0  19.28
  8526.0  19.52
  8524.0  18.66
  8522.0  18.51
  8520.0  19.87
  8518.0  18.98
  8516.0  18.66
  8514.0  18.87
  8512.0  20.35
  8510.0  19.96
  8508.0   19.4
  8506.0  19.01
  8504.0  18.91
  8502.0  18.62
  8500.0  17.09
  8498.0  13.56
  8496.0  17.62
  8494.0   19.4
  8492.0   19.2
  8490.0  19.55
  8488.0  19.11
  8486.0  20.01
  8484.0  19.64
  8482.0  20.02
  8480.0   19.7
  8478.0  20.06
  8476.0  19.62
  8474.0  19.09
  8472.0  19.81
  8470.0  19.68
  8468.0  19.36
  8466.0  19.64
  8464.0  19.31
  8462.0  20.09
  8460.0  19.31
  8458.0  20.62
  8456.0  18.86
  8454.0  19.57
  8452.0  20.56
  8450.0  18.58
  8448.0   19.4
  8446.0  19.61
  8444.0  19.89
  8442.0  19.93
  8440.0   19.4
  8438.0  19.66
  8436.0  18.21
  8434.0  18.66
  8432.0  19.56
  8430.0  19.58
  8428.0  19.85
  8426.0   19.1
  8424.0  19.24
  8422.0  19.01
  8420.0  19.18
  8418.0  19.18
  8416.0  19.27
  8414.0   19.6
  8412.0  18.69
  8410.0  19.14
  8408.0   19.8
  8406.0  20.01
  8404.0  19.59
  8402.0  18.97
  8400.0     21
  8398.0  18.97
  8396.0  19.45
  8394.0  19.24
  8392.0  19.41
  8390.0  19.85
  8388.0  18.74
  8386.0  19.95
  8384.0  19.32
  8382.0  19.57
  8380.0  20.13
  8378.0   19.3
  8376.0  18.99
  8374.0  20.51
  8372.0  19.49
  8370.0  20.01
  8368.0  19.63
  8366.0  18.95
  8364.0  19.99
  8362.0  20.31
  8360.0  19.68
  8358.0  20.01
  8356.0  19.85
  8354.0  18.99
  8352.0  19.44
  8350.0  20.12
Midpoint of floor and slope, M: 5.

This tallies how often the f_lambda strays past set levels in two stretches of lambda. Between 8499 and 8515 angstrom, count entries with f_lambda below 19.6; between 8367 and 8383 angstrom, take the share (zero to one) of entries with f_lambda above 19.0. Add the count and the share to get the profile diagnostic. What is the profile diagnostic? 6.9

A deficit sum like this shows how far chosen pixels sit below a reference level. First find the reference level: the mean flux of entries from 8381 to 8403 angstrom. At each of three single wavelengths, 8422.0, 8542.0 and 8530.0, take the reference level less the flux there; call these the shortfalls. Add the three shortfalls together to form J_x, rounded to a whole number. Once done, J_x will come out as 10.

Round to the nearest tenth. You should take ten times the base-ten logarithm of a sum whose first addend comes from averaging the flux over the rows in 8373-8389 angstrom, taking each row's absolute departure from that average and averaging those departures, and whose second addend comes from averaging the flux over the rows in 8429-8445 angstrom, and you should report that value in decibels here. 13.0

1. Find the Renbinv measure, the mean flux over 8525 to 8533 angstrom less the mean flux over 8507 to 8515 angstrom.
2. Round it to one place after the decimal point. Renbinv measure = -0.4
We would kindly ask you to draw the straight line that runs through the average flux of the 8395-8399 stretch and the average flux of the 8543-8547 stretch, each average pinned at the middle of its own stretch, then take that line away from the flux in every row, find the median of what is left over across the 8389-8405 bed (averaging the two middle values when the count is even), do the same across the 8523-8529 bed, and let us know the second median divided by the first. 18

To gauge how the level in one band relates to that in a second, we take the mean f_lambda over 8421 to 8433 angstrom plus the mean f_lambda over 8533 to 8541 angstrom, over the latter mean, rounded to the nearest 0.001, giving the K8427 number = 2.110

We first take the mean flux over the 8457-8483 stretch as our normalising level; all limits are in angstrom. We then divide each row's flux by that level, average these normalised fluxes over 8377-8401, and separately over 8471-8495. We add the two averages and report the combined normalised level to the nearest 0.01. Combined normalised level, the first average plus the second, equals 1.99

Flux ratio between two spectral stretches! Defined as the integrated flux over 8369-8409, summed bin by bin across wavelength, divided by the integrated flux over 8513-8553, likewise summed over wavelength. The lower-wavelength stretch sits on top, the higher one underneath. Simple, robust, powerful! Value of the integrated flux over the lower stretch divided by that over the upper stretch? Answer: 1.1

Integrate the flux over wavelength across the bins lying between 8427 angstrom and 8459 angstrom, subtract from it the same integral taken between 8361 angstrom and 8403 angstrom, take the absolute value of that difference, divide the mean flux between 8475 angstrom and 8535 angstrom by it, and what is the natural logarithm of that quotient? -2.4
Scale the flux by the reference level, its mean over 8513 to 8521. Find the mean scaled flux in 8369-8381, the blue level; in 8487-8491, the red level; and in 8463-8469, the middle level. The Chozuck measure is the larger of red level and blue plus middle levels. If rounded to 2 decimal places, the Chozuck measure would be 2.05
